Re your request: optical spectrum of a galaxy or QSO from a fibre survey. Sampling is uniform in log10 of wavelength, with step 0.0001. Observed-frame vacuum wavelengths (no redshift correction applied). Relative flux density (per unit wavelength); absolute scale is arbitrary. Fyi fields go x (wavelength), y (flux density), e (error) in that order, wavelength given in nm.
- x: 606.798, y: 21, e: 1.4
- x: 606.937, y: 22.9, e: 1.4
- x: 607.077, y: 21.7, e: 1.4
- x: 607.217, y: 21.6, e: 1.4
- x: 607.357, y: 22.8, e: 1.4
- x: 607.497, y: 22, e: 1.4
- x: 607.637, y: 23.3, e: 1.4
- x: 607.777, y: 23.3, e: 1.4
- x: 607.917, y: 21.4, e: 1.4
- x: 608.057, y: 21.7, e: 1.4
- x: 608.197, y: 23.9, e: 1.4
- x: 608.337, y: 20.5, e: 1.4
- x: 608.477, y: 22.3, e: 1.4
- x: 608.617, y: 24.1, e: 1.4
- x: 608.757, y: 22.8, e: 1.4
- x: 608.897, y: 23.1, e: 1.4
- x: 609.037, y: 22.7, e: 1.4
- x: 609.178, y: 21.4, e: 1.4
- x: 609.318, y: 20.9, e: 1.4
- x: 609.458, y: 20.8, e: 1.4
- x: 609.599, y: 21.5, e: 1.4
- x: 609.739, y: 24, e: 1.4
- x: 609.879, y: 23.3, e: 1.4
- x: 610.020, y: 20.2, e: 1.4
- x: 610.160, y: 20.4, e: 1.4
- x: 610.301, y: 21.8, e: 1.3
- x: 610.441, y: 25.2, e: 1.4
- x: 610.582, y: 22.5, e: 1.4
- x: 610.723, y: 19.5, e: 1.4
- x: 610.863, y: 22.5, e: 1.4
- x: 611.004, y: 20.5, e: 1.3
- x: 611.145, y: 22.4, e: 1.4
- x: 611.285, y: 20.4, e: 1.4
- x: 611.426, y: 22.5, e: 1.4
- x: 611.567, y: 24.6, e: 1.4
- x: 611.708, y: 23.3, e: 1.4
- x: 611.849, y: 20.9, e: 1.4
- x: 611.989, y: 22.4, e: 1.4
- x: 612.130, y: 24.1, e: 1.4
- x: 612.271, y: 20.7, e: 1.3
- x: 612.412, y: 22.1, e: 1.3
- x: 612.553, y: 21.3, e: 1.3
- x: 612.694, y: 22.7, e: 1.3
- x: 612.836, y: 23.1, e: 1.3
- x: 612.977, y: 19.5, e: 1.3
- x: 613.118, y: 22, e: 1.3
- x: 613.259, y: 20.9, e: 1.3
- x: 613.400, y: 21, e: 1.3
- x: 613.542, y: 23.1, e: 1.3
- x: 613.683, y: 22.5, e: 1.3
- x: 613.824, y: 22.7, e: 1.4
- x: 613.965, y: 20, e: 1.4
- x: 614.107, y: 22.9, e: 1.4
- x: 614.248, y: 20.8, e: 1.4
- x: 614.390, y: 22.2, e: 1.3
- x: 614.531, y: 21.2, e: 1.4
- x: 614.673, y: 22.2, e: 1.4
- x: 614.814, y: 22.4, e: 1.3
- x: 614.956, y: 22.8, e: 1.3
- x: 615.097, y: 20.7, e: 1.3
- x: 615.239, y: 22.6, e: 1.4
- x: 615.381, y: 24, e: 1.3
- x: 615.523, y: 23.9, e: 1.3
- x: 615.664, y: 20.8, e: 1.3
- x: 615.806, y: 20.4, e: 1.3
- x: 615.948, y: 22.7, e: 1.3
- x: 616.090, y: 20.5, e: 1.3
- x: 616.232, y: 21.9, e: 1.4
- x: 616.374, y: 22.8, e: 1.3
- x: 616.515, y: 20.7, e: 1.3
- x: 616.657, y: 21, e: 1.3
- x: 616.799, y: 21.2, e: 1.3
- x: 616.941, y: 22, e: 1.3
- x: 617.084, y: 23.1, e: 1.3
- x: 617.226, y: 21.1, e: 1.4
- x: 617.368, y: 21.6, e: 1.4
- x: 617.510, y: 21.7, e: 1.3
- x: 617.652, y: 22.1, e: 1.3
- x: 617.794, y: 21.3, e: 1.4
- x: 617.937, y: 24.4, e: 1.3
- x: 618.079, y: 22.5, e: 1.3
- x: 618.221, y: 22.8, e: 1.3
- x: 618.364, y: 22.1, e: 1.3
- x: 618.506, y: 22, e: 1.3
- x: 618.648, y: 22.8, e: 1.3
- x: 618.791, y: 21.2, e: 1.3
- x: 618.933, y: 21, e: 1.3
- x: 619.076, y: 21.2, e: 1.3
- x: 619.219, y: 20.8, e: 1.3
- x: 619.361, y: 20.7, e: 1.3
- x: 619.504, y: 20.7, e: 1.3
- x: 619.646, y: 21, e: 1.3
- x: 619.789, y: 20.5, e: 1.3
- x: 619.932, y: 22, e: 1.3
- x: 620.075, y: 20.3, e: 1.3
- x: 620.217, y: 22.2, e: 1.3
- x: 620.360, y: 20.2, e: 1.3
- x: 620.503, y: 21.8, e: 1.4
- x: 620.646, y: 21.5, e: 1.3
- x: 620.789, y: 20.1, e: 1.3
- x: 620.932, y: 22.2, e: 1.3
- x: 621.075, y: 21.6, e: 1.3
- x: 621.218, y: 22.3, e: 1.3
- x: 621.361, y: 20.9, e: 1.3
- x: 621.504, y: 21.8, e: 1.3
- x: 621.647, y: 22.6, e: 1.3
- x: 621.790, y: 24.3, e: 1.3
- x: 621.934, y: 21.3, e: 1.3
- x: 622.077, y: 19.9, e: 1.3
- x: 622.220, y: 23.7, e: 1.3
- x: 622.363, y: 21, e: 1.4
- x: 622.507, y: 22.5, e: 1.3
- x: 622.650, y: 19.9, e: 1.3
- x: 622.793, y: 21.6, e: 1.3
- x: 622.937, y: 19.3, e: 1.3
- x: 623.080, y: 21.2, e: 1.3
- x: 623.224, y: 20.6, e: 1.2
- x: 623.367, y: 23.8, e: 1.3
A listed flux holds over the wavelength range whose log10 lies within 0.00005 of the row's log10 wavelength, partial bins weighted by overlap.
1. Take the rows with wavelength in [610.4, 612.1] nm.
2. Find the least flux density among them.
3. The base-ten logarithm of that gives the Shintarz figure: 1.290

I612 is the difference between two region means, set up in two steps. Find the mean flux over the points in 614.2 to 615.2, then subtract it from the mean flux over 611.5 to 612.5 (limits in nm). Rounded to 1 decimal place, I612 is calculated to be 0.8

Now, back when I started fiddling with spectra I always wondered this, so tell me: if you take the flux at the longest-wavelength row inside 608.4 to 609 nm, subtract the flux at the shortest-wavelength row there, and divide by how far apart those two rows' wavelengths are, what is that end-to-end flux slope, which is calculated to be 1.9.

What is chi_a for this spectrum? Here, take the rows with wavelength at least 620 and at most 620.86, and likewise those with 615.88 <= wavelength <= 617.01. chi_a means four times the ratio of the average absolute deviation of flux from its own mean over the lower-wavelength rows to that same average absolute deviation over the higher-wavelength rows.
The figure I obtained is 3.7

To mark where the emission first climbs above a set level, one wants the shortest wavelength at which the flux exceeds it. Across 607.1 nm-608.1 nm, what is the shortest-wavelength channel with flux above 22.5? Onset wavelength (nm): 607.357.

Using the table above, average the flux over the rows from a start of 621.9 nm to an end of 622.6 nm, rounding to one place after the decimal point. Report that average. 21.7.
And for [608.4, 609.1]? 23.0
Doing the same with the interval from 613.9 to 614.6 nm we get 21.4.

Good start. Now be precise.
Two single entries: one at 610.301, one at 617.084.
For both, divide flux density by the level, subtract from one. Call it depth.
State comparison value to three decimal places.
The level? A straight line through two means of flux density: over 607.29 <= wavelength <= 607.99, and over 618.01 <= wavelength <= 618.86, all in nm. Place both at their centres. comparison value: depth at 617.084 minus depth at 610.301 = -0.067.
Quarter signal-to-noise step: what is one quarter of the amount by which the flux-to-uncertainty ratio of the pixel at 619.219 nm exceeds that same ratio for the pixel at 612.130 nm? -0.3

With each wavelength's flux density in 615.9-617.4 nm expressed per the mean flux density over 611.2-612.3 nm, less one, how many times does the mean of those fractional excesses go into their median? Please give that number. 1.1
